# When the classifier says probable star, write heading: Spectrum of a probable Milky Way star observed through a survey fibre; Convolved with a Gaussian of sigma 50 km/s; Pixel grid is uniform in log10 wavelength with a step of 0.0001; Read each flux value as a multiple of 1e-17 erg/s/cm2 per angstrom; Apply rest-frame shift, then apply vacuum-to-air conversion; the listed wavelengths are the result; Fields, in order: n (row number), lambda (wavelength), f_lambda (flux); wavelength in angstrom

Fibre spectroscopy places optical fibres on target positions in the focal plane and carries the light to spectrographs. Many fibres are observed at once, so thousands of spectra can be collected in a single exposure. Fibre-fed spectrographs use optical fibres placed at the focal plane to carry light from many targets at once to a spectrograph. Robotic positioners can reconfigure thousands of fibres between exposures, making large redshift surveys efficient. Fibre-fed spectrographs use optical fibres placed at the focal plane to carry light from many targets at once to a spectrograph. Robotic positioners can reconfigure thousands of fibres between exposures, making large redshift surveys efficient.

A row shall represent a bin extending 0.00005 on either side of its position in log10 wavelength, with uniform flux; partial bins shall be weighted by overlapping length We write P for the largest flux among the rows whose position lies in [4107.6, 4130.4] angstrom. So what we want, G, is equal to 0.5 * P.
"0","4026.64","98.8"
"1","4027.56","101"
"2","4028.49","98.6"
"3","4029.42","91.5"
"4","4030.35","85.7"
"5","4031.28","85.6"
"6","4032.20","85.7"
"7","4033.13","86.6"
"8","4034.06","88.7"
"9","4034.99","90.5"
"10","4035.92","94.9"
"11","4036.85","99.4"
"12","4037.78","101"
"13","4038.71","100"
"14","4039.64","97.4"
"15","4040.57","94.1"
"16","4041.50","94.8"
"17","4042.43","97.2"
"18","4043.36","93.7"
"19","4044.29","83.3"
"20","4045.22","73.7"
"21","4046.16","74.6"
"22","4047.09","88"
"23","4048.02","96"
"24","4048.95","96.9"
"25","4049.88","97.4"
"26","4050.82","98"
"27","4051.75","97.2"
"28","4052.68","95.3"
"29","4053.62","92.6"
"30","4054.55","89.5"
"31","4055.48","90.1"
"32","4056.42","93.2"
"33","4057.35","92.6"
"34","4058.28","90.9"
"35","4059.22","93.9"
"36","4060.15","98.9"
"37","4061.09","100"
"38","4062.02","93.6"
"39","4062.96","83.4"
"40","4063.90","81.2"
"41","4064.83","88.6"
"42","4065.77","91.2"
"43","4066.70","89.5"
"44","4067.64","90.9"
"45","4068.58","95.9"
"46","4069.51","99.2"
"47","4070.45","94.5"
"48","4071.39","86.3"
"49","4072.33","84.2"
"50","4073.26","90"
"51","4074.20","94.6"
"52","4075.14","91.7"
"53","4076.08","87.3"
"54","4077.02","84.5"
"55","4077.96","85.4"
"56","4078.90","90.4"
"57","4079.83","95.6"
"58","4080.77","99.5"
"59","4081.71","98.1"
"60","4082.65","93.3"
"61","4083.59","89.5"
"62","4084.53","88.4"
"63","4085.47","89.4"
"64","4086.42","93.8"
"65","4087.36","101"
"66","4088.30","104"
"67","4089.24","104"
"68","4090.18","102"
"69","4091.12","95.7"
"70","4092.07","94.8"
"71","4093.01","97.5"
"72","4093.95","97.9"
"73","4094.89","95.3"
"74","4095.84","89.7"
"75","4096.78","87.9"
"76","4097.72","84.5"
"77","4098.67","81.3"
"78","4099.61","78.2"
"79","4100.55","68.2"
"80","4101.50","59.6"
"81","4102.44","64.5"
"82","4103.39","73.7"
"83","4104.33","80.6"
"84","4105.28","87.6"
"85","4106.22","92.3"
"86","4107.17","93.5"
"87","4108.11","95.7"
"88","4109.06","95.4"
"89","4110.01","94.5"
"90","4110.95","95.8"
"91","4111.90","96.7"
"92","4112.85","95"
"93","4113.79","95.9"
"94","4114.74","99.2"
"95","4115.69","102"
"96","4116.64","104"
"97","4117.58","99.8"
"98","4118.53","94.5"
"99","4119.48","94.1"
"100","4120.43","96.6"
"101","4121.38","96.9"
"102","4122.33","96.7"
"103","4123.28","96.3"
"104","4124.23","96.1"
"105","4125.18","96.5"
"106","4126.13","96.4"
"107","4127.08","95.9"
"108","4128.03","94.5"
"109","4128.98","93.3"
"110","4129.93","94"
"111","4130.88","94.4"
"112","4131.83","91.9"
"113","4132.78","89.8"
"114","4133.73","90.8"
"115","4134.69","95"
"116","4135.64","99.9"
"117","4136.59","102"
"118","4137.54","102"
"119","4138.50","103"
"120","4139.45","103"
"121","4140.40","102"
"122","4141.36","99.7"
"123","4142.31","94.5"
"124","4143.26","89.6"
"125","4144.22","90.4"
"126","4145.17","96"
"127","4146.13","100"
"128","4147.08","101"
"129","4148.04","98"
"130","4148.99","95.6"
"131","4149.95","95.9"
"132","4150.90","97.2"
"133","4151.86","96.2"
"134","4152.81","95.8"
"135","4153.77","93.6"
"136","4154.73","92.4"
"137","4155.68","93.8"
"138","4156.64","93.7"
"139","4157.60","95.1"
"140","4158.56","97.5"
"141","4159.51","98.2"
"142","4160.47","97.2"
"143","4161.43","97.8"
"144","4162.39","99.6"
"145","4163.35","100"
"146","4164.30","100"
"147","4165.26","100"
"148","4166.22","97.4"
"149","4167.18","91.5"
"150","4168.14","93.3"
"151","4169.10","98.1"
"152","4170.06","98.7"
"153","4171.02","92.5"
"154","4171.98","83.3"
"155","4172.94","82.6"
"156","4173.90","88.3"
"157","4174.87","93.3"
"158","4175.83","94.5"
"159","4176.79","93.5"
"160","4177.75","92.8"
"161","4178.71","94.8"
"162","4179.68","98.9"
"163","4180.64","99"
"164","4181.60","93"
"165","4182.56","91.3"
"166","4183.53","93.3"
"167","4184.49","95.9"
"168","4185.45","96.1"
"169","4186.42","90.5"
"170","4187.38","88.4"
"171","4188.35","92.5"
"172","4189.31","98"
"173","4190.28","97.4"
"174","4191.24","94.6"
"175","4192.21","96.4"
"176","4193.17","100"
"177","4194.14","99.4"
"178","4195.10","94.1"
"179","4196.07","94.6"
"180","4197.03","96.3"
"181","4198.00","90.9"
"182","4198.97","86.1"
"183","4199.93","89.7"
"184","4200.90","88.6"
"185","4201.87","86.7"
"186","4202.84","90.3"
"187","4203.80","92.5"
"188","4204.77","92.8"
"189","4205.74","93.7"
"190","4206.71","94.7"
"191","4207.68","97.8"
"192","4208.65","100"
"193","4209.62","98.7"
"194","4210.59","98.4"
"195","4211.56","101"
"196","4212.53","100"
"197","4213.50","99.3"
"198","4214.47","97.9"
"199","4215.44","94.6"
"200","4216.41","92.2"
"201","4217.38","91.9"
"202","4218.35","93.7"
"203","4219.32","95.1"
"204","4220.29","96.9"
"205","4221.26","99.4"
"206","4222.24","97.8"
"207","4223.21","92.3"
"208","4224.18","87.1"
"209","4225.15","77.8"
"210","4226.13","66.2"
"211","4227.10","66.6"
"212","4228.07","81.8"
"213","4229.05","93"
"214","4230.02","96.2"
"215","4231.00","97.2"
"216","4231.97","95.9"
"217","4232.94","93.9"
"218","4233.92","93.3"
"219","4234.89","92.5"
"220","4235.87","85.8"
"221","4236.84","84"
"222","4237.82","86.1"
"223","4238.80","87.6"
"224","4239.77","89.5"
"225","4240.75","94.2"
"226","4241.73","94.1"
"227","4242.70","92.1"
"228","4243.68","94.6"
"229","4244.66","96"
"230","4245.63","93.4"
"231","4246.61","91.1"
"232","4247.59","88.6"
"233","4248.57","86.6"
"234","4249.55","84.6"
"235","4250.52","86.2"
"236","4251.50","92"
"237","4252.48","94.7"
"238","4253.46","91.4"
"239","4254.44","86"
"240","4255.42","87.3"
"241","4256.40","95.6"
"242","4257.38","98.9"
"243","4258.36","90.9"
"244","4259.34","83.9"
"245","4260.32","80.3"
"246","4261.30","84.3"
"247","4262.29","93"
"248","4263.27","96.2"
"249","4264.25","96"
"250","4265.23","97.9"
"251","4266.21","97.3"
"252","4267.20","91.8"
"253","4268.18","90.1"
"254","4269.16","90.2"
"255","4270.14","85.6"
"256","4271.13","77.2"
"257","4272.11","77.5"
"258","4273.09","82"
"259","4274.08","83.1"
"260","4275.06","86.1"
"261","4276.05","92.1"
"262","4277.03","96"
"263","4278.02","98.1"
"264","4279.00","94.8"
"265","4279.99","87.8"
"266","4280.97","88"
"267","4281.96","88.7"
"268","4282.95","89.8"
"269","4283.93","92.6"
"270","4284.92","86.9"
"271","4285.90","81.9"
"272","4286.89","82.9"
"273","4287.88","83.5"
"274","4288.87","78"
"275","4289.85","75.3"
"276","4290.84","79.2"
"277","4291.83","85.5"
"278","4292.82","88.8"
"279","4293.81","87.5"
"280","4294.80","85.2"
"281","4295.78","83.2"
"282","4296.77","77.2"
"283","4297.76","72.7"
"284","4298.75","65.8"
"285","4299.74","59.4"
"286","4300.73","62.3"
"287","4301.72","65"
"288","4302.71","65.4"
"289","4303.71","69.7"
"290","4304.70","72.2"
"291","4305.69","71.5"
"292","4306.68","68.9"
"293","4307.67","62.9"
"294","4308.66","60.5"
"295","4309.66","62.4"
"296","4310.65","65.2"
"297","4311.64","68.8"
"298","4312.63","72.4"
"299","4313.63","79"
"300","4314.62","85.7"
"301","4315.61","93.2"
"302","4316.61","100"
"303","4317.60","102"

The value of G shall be 52.0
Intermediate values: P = 104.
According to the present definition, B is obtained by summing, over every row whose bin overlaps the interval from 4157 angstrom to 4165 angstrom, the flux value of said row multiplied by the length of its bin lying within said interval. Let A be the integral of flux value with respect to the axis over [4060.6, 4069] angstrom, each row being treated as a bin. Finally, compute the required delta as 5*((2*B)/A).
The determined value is 10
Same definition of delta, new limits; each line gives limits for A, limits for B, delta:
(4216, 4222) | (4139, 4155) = 27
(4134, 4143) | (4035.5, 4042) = 7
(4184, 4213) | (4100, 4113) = 4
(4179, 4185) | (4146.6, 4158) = 19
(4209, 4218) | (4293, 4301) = 7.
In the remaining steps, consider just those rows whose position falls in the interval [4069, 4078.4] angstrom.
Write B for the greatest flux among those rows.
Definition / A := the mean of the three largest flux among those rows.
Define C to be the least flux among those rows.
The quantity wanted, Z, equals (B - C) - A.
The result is -81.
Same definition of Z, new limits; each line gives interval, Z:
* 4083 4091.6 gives -88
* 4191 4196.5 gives -93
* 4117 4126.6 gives -92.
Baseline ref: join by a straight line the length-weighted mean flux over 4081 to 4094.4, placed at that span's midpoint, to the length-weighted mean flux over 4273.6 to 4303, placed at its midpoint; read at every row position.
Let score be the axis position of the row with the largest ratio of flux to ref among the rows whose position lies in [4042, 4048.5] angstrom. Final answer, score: 4042.43 angstrom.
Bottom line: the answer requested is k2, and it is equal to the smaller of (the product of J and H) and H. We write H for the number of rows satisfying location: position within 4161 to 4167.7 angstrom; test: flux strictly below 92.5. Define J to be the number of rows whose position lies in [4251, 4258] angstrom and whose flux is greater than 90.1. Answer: 1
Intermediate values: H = 1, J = 5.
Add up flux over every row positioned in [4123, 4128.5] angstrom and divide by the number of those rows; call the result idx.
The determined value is 96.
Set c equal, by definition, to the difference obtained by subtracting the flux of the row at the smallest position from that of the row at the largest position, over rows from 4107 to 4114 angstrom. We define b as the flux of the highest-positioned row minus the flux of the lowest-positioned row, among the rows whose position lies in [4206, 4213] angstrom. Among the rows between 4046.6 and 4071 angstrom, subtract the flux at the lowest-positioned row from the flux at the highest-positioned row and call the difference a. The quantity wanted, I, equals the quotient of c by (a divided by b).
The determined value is 2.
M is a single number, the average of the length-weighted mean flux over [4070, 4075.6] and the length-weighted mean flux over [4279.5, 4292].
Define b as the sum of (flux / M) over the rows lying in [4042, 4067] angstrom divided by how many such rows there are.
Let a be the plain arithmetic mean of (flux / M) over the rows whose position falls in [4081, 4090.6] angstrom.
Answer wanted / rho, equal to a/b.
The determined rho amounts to 1.06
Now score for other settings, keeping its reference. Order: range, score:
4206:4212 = 4211.56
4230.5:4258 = 4257.38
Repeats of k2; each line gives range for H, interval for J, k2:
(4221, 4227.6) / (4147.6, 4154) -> 5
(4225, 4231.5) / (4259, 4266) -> 4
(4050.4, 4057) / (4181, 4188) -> 2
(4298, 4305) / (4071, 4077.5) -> 7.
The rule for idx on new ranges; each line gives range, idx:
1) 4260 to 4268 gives 92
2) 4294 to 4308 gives 70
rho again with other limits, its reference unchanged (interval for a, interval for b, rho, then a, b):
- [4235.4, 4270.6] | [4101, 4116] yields 1.02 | 1.04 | 1.017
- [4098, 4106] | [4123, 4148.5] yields 0.77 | 0.85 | 1.104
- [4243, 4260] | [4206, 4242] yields 0.99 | 1.04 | 1.053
